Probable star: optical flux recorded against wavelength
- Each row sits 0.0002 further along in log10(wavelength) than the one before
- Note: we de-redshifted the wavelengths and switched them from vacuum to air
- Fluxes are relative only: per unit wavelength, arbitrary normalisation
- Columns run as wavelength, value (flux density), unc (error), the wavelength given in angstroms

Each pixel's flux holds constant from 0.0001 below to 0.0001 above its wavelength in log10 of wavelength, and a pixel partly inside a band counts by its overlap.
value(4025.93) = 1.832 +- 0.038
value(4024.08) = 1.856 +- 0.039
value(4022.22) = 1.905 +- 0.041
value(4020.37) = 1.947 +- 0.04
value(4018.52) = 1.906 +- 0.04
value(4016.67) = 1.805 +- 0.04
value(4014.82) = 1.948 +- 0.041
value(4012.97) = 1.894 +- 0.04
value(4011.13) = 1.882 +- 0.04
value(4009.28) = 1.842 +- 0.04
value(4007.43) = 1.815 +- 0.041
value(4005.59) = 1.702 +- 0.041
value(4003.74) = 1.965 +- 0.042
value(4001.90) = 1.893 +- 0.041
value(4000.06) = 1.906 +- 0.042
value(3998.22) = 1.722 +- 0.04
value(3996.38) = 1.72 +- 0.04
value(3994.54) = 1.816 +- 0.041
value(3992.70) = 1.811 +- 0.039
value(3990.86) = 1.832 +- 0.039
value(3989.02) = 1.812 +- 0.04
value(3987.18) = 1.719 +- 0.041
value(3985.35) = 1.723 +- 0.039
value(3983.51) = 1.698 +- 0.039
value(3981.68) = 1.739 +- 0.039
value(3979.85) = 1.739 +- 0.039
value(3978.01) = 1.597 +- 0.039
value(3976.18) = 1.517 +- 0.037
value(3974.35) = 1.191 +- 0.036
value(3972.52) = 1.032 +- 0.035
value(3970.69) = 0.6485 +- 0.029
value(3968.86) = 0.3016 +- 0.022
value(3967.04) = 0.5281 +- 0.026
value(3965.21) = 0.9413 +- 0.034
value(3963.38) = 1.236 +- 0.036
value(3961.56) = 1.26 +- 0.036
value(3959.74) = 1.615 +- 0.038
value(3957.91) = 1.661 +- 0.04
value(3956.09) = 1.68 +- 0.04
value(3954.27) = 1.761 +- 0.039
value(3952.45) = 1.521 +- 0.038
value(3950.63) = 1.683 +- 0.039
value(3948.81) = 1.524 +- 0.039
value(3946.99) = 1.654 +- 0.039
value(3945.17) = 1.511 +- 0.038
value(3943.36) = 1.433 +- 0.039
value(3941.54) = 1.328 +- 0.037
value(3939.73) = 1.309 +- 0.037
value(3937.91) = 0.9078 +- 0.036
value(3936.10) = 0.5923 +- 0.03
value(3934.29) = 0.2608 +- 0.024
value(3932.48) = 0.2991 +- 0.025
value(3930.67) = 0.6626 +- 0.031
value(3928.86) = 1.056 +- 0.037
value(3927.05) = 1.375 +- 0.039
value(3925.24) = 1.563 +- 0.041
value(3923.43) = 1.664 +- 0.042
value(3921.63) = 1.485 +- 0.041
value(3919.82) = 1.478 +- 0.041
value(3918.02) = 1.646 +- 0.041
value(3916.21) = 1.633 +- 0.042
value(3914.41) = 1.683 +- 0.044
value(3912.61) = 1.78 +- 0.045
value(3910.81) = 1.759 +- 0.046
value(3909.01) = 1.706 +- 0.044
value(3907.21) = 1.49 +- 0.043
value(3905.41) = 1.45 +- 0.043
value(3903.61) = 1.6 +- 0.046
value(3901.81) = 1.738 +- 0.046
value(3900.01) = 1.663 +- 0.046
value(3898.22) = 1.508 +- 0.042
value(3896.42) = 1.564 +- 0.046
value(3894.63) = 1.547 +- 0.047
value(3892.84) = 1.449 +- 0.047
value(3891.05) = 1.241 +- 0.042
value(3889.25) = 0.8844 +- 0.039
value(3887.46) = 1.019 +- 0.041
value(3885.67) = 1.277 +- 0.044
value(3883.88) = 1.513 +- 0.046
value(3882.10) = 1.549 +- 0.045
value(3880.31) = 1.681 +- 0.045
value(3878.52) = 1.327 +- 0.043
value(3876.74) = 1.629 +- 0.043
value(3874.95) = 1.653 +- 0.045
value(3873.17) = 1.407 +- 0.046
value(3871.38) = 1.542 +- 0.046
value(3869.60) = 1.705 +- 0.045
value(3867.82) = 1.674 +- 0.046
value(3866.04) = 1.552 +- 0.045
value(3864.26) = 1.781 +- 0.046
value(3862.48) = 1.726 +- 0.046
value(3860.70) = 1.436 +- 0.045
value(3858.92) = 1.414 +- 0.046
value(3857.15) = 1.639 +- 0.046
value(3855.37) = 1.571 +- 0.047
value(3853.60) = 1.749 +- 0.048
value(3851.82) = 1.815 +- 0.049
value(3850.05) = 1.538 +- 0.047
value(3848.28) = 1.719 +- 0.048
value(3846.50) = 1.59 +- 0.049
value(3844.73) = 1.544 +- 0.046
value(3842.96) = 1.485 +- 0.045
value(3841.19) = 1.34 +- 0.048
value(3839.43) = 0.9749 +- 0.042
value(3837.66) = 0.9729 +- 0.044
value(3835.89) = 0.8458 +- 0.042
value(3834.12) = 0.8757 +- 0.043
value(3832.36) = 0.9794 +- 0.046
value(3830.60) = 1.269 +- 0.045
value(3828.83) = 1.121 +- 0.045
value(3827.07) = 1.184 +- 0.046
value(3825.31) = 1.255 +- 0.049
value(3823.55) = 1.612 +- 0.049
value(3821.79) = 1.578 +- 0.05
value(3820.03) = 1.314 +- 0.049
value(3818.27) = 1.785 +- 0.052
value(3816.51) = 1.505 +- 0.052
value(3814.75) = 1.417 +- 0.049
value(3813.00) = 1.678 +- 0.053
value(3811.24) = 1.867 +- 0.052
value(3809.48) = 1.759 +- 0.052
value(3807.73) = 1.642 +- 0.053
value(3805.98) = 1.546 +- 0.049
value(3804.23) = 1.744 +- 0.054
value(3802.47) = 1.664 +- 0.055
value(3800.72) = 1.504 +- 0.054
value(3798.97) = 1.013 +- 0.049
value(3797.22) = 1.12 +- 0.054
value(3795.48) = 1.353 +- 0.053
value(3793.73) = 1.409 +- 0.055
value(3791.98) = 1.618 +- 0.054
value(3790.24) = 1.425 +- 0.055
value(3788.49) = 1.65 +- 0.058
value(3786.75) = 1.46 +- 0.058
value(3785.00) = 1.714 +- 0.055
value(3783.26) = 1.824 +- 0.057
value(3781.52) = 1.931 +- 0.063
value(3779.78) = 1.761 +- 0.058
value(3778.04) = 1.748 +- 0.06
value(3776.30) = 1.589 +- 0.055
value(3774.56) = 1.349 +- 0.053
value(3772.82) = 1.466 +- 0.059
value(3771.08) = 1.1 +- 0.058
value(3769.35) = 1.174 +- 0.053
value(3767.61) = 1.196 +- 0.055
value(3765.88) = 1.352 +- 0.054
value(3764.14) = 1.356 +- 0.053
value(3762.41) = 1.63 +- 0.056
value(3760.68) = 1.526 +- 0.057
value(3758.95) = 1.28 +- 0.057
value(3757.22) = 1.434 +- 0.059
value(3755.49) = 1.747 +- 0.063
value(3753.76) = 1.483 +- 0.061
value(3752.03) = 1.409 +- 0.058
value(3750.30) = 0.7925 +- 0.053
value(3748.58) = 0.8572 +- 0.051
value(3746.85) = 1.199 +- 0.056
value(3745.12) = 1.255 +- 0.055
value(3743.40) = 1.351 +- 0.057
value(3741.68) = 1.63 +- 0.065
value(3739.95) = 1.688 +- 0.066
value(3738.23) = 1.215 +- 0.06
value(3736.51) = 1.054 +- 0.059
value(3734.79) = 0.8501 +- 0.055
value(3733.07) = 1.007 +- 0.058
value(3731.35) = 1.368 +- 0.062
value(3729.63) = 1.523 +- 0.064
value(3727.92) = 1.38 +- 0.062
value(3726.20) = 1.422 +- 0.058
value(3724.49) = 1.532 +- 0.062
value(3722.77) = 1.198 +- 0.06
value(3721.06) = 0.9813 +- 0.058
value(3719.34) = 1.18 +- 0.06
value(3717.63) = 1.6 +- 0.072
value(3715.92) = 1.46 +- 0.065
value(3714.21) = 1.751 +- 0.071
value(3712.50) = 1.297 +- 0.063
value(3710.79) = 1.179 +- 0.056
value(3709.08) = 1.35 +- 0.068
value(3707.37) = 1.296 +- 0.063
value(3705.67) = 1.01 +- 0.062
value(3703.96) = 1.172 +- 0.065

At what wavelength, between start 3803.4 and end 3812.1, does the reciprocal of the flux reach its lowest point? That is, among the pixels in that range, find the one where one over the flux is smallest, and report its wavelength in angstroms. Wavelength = 3811.24 angstroms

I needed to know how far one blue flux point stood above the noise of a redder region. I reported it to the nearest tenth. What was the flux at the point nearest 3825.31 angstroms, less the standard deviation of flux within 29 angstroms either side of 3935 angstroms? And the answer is 0.8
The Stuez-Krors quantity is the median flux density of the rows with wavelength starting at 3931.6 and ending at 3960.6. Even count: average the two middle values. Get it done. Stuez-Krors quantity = 1.52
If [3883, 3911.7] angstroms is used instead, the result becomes 1.51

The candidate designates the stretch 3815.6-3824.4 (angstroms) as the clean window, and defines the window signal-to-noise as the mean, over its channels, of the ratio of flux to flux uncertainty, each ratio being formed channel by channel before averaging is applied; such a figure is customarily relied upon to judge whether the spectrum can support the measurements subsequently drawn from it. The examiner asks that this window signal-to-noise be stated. 31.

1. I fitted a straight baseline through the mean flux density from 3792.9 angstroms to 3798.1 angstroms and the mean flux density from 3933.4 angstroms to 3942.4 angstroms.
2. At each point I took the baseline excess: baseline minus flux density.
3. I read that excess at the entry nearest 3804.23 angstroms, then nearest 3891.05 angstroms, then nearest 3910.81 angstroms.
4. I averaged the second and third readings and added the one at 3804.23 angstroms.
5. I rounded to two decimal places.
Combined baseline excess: -0.99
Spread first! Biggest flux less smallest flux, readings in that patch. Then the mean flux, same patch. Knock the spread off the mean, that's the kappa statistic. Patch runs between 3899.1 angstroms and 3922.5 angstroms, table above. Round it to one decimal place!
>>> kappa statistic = 1.3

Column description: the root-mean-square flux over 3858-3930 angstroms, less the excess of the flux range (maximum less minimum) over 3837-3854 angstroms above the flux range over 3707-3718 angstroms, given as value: 1.26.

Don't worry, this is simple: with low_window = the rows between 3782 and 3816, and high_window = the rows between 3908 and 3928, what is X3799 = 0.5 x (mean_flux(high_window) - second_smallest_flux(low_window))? 0.25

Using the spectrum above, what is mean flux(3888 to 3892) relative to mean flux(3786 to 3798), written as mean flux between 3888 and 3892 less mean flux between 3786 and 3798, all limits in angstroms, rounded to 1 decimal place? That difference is -0.4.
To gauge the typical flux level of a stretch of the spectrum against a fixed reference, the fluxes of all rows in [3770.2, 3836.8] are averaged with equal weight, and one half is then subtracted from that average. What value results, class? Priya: 1.0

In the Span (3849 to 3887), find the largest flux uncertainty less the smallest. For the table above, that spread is 0.0060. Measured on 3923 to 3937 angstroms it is 0.0180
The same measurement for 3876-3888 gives 0.0050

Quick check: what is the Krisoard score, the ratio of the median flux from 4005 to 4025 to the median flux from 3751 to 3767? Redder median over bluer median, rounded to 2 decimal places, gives 1.31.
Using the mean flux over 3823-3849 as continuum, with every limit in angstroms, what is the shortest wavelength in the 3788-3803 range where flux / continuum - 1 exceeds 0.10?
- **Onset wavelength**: 3788.49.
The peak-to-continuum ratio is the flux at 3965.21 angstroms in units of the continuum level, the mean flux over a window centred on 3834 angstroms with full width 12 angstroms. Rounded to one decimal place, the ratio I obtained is 0.9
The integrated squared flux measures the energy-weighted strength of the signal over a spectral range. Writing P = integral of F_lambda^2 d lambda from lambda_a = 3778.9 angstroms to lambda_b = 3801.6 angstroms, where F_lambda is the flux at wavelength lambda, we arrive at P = 54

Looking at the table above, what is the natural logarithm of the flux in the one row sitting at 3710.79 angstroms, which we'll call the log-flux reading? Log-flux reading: 0.16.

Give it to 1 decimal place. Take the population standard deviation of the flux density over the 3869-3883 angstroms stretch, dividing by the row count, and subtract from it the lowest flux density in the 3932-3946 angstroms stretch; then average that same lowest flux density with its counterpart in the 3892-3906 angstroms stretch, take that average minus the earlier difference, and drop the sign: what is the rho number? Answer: 1.0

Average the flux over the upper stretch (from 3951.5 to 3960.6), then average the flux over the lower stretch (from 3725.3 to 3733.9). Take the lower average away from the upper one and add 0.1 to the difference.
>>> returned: 0.4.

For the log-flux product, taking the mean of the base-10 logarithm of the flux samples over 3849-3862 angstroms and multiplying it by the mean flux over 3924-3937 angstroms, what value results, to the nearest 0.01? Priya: 0.17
